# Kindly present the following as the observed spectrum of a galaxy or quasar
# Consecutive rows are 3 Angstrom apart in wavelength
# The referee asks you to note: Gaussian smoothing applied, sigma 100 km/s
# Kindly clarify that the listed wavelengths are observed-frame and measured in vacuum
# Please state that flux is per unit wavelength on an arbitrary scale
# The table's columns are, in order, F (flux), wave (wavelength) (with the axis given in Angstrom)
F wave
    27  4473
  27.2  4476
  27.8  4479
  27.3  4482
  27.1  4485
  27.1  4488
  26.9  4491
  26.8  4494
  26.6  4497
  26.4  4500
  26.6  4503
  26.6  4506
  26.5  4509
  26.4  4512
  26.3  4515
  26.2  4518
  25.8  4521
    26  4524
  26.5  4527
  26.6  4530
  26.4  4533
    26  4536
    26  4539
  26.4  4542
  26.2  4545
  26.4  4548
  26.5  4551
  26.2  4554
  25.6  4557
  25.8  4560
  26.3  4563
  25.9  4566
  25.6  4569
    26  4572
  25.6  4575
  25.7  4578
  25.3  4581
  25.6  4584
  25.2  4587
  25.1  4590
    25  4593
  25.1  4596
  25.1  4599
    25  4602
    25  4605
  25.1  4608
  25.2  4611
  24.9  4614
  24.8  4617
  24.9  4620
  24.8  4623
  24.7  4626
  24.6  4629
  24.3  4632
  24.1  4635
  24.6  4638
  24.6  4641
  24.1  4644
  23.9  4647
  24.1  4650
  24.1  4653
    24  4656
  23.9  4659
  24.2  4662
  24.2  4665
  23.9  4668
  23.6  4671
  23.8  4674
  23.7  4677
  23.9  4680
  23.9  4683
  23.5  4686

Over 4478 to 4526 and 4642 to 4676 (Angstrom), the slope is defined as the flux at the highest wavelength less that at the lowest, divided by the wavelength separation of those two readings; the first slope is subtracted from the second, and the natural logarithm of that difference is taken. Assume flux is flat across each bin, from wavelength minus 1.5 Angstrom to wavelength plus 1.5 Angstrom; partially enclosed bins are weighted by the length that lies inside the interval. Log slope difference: -3.5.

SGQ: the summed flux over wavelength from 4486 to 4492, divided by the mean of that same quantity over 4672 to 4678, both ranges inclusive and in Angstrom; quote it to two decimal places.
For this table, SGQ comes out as 2.27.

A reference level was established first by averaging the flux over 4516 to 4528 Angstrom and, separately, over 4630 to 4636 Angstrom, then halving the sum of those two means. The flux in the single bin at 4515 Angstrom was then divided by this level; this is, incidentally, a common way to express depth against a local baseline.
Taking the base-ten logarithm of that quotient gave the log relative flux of 0.019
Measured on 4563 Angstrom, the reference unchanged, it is 0.019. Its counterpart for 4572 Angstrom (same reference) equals 0.014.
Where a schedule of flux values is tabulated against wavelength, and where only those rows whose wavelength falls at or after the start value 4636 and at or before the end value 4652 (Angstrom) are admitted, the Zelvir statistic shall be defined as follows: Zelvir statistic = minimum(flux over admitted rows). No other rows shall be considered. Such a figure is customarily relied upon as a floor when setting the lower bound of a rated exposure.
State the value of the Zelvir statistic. 23.9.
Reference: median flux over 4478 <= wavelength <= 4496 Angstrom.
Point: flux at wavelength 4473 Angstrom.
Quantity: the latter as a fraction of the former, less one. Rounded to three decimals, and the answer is -0.004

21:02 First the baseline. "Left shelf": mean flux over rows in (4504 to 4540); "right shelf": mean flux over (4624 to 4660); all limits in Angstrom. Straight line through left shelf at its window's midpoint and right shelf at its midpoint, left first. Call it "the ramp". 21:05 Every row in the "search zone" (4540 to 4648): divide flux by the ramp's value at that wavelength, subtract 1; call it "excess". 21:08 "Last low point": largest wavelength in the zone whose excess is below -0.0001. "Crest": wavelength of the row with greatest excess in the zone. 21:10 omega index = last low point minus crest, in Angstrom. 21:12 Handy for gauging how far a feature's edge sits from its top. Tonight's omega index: 84 Angstrom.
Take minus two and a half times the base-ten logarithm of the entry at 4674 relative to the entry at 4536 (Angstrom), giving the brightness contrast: 0.096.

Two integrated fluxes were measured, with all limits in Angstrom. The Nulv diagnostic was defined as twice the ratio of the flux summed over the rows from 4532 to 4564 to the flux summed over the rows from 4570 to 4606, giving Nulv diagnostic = 1.9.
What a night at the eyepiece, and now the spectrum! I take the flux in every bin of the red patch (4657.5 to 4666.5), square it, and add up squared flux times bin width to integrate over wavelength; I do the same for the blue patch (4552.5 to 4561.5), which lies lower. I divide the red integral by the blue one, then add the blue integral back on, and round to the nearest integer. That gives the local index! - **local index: 6023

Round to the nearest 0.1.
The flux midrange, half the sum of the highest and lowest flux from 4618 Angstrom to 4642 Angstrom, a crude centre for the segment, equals 24.5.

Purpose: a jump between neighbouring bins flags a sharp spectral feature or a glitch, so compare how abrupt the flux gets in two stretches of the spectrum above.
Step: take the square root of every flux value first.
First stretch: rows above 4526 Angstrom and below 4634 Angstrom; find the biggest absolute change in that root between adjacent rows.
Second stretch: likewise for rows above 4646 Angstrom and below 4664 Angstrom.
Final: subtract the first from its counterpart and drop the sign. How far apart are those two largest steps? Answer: 0.028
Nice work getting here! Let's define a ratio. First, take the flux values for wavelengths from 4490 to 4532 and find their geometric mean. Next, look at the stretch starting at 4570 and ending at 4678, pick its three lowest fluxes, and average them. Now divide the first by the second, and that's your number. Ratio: 1.12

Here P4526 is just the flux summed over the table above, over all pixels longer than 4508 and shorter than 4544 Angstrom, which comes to 315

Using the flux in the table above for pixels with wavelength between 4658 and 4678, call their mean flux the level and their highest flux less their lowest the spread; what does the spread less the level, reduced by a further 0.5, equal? -23.8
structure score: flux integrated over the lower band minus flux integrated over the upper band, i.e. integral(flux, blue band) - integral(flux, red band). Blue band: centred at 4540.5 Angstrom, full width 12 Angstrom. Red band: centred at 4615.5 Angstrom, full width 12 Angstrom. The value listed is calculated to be 14.4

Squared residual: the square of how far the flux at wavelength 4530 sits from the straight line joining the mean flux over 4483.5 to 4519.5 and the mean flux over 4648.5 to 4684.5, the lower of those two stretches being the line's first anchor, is 0.19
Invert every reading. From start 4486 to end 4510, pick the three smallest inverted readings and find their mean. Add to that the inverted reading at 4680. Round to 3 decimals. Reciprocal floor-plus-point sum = 0.079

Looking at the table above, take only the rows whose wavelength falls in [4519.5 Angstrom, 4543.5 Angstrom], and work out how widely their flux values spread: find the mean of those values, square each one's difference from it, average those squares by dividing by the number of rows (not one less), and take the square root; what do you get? 0.276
